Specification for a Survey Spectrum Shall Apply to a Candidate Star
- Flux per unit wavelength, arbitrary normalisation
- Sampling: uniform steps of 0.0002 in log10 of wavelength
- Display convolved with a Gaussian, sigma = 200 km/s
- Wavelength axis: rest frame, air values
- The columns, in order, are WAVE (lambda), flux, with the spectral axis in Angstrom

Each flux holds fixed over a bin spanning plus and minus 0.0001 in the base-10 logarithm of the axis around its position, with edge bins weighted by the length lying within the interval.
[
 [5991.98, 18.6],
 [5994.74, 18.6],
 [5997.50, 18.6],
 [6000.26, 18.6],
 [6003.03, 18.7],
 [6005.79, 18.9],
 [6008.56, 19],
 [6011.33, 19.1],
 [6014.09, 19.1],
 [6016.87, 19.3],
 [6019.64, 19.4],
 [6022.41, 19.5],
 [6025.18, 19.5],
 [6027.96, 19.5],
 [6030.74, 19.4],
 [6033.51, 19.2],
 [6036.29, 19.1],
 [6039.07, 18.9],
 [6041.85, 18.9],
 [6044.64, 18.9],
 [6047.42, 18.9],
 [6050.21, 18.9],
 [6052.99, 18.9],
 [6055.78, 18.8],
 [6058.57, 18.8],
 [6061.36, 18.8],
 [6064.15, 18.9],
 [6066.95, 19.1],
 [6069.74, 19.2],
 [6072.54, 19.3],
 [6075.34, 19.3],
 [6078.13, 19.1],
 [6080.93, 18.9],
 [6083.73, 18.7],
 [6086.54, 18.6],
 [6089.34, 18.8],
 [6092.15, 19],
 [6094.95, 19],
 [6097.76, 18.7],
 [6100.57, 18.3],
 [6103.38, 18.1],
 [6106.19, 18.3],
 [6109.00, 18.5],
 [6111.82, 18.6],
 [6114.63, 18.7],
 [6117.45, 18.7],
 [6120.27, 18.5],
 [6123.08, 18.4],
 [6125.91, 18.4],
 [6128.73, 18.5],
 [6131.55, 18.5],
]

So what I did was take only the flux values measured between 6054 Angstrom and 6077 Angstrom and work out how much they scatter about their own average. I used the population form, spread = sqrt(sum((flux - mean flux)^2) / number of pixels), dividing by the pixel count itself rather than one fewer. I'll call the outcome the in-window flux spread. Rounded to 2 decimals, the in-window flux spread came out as 0.21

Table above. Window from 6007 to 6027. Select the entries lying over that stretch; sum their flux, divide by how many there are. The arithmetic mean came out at 19.3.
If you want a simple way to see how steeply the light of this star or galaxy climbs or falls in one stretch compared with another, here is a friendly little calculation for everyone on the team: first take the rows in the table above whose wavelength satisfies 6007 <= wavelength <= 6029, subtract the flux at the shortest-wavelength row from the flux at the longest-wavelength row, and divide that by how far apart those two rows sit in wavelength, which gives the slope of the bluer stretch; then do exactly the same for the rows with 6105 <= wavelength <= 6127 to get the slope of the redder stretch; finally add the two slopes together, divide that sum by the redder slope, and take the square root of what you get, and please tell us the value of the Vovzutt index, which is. 2.5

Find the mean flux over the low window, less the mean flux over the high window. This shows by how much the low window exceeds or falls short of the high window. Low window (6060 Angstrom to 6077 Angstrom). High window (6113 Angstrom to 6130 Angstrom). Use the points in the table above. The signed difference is 0.57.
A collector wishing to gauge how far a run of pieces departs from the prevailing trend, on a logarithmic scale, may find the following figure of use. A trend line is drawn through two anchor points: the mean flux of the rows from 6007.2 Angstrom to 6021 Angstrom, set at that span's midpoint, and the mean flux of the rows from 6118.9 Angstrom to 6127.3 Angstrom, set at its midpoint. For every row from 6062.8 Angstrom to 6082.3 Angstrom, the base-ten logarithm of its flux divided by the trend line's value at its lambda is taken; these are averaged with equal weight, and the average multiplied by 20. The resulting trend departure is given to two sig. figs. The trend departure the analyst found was 0.15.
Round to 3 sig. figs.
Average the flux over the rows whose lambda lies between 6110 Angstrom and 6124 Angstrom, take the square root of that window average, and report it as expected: 4.31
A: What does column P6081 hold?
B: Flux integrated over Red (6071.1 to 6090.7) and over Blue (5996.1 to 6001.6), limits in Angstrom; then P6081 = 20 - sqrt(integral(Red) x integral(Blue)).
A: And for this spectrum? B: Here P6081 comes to -175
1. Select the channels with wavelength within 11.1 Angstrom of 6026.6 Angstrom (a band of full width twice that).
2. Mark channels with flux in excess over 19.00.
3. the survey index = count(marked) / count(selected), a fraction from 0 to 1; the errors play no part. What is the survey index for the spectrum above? 1.0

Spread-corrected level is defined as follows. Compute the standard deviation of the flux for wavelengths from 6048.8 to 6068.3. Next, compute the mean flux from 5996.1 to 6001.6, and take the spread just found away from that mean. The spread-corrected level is 18.5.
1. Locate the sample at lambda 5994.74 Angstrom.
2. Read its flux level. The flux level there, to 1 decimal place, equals 18.6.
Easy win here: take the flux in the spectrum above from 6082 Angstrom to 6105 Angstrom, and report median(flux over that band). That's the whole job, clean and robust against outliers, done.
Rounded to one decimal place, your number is 18.7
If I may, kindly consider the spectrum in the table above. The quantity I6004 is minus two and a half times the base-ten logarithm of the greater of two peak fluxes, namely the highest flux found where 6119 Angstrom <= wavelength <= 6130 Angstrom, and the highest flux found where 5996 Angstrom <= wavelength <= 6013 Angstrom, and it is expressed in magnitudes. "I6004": -3.20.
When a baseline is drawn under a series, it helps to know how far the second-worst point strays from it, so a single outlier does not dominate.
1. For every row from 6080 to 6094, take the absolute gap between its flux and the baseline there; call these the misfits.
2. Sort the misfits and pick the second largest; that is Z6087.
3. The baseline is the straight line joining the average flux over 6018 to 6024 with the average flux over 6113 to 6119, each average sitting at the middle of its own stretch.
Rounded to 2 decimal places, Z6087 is 0.26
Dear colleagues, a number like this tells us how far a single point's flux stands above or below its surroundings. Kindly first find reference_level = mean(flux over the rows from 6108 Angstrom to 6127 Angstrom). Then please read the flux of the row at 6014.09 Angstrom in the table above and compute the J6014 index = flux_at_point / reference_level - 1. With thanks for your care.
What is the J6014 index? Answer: 0.03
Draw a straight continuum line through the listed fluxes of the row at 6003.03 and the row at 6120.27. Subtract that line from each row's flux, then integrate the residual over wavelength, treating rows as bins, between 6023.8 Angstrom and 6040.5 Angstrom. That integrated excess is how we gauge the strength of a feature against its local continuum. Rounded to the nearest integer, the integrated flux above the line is 10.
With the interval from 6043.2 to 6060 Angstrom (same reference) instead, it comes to 4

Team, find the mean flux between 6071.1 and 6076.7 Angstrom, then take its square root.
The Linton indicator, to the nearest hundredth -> 4.39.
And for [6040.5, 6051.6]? 4.35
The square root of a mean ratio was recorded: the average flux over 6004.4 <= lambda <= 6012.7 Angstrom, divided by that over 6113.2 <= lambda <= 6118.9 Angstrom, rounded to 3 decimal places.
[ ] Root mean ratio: 1.008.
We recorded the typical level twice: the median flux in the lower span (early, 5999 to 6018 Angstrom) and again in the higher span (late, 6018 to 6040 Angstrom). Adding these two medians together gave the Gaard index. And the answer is 38.4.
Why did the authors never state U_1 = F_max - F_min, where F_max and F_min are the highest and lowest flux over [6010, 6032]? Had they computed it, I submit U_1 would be 0.4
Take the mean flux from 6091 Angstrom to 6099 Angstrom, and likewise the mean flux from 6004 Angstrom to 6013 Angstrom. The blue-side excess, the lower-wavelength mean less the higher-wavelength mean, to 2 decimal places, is 0.10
